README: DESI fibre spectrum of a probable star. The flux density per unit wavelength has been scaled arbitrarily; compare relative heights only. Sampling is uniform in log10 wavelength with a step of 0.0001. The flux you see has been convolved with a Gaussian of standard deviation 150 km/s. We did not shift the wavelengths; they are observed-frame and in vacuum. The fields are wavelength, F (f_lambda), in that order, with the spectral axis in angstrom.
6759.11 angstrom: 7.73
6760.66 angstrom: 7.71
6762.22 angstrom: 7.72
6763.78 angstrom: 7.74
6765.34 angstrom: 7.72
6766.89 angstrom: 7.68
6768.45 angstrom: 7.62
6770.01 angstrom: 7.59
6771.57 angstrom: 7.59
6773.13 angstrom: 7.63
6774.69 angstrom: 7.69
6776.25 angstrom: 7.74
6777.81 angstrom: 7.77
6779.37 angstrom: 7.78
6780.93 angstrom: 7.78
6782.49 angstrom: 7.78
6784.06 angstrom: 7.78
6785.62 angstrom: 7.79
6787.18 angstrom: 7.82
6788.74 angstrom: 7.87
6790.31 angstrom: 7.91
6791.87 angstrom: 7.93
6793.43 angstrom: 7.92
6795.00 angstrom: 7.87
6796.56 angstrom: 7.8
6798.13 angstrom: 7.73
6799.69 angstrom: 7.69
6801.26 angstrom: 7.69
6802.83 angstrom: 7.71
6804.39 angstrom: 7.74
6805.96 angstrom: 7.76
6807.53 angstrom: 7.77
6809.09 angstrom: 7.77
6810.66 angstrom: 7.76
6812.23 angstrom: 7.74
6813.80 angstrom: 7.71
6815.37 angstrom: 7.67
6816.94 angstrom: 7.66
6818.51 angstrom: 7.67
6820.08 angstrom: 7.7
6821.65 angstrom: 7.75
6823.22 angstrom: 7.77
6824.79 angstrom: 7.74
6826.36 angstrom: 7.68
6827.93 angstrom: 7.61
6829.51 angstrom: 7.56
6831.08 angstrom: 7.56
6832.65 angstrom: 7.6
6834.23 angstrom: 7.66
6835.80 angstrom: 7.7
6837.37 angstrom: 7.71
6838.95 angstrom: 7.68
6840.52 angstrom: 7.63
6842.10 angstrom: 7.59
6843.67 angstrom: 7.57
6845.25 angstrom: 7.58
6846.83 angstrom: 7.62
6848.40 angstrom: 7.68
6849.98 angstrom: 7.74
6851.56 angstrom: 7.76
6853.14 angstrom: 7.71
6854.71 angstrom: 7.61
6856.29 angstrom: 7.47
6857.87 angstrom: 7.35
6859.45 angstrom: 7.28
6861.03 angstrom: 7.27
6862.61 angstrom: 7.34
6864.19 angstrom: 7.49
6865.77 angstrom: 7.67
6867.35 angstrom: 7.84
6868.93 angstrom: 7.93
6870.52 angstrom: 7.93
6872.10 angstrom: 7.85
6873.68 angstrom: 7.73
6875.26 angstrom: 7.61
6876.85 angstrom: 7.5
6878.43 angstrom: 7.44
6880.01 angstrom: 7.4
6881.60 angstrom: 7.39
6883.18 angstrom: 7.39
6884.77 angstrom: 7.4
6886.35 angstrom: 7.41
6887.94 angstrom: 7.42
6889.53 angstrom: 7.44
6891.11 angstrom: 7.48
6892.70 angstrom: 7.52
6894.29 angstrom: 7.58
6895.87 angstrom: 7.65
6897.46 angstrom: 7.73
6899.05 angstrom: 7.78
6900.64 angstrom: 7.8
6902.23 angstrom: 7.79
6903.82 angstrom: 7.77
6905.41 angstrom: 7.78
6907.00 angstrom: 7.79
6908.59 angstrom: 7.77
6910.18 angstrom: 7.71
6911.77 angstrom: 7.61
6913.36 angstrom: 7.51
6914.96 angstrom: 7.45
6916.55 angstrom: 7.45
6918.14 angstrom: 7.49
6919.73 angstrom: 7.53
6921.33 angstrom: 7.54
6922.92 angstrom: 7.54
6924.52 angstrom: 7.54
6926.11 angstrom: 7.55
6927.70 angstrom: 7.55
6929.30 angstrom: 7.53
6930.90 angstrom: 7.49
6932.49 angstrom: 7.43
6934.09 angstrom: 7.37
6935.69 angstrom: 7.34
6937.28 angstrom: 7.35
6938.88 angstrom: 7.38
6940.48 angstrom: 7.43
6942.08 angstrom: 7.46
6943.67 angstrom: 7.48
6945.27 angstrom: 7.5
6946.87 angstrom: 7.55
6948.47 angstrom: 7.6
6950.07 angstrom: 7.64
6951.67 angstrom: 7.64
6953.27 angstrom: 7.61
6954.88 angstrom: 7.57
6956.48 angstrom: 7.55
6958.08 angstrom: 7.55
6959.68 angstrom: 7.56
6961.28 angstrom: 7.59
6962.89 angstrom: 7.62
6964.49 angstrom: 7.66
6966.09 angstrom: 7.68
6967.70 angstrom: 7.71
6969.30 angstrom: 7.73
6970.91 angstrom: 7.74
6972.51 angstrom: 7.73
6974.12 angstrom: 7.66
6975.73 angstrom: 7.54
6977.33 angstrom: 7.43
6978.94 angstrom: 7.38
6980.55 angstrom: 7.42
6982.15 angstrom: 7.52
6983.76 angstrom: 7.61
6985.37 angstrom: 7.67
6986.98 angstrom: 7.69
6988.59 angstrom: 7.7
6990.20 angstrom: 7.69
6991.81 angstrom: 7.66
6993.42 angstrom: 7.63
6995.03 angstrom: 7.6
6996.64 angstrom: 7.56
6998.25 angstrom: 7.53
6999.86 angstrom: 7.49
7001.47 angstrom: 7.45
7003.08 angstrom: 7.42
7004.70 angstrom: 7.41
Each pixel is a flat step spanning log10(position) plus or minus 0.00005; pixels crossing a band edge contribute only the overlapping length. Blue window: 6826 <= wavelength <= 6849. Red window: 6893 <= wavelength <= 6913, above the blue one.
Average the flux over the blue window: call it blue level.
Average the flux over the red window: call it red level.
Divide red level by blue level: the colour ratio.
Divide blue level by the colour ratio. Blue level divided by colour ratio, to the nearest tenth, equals 7.5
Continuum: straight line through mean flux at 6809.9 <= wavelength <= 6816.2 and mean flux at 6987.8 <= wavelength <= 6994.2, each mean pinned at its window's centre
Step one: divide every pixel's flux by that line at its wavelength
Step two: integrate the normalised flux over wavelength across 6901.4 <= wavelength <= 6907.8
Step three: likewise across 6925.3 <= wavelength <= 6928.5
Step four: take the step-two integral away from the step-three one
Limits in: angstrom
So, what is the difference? -3.3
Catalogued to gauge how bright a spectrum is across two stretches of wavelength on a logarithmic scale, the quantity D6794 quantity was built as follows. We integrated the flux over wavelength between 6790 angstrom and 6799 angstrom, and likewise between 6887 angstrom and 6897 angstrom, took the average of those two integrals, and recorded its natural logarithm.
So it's 4.29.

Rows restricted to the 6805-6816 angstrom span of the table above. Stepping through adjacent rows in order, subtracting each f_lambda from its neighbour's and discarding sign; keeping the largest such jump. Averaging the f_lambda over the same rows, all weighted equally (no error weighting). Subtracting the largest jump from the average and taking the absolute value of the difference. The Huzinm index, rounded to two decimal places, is 7.70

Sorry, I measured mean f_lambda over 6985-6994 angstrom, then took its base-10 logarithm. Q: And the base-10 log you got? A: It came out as 0.885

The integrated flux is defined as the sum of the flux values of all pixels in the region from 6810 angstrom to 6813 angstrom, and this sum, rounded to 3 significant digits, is 15.5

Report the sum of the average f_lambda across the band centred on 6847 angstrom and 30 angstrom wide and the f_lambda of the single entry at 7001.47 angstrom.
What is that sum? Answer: 15.0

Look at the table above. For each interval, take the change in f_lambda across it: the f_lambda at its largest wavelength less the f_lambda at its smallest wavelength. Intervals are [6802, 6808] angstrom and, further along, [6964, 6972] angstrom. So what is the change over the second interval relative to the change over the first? 1.3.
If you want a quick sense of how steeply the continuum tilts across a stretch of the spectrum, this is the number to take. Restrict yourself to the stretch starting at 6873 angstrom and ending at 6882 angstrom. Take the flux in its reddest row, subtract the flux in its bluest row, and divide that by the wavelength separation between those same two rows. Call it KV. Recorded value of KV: -0.043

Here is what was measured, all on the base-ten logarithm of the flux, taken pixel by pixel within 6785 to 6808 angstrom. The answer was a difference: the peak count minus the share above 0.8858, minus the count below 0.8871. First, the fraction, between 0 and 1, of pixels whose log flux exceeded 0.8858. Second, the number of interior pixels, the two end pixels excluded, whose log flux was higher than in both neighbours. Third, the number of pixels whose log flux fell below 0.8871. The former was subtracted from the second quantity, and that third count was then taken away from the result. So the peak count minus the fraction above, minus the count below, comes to -3.0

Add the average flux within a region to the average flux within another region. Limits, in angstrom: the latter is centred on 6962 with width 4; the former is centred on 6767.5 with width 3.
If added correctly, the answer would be 15.3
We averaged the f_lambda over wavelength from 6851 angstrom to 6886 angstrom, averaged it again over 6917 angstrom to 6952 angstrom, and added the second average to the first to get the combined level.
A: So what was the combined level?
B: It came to 15.1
